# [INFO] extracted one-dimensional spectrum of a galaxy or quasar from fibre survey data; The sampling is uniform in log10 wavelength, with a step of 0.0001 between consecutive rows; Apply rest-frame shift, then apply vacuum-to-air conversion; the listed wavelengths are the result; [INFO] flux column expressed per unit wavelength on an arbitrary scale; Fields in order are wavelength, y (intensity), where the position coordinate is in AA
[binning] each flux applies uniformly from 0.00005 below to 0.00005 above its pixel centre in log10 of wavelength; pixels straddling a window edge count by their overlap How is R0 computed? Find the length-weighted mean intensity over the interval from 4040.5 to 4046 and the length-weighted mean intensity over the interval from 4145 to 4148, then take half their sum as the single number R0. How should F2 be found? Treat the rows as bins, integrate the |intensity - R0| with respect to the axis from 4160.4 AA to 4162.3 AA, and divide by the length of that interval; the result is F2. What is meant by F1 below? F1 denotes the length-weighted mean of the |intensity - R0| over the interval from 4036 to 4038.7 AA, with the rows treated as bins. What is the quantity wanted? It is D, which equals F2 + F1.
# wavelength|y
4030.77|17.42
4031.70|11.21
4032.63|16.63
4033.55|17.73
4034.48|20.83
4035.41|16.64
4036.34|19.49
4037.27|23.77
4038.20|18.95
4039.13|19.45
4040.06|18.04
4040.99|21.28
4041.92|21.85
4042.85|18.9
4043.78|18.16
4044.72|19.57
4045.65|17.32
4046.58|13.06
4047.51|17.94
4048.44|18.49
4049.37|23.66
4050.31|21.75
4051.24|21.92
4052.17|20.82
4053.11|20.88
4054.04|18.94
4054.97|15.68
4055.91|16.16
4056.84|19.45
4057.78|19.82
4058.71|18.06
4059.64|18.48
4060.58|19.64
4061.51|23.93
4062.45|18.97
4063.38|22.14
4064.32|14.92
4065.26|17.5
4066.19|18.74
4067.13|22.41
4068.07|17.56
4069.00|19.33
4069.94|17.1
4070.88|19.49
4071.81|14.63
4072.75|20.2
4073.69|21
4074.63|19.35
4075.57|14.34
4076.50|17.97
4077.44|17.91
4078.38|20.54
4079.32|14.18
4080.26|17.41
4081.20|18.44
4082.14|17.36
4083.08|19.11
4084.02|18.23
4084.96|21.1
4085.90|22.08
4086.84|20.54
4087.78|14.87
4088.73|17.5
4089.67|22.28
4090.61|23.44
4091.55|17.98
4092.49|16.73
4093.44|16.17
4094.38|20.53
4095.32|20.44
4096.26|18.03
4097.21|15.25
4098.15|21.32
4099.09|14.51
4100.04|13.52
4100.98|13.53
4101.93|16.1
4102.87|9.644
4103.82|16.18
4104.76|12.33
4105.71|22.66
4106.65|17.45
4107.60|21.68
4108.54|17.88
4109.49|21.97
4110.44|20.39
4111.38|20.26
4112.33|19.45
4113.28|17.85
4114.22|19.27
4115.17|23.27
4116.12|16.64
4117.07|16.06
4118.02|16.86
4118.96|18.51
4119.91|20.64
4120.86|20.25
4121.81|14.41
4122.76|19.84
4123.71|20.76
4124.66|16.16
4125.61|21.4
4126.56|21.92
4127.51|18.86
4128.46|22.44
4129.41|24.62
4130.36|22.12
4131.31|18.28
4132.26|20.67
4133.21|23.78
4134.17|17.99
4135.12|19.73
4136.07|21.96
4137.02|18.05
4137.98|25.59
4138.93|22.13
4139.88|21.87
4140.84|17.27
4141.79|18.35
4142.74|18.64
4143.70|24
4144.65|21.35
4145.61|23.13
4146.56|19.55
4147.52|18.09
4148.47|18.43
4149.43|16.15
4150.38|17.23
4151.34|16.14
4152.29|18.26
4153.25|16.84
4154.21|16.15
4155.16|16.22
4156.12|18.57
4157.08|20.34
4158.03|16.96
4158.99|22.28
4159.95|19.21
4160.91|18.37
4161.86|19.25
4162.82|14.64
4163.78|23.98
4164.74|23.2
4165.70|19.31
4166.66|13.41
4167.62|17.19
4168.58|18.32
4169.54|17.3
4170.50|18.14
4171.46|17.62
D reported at 2.9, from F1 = 1.8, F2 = 1.1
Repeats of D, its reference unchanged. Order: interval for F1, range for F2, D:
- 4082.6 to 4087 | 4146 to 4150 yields 3.3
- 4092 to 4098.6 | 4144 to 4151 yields 4.5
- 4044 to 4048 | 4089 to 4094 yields 5.7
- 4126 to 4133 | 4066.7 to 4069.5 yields 4.0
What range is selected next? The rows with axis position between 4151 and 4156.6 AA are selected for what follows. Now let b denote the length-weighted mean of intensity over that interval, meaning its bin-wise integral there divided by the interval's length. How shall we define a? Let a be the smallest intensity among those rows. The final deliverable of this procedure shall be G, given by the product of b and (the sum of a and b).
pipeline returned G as 566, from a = 16.14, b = 17.1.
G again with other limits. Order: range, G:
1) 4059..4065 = 674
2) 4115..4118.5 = 602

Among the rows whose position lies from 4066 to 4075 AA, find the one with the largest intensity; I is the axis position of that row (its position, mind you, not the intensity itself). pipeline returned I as 4067.13 AA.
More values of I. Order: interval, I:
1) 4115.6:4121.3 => 4119.91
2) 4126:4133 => 4129.41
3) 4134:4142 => 4137.98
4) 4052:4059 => 4053.11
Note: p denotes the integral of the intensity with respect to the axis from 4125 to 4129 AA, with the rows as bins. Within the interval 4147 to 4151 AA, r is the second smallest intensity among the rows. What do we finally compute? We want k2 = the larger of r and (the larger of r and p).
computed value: 84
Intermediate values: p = 84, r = 17.23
